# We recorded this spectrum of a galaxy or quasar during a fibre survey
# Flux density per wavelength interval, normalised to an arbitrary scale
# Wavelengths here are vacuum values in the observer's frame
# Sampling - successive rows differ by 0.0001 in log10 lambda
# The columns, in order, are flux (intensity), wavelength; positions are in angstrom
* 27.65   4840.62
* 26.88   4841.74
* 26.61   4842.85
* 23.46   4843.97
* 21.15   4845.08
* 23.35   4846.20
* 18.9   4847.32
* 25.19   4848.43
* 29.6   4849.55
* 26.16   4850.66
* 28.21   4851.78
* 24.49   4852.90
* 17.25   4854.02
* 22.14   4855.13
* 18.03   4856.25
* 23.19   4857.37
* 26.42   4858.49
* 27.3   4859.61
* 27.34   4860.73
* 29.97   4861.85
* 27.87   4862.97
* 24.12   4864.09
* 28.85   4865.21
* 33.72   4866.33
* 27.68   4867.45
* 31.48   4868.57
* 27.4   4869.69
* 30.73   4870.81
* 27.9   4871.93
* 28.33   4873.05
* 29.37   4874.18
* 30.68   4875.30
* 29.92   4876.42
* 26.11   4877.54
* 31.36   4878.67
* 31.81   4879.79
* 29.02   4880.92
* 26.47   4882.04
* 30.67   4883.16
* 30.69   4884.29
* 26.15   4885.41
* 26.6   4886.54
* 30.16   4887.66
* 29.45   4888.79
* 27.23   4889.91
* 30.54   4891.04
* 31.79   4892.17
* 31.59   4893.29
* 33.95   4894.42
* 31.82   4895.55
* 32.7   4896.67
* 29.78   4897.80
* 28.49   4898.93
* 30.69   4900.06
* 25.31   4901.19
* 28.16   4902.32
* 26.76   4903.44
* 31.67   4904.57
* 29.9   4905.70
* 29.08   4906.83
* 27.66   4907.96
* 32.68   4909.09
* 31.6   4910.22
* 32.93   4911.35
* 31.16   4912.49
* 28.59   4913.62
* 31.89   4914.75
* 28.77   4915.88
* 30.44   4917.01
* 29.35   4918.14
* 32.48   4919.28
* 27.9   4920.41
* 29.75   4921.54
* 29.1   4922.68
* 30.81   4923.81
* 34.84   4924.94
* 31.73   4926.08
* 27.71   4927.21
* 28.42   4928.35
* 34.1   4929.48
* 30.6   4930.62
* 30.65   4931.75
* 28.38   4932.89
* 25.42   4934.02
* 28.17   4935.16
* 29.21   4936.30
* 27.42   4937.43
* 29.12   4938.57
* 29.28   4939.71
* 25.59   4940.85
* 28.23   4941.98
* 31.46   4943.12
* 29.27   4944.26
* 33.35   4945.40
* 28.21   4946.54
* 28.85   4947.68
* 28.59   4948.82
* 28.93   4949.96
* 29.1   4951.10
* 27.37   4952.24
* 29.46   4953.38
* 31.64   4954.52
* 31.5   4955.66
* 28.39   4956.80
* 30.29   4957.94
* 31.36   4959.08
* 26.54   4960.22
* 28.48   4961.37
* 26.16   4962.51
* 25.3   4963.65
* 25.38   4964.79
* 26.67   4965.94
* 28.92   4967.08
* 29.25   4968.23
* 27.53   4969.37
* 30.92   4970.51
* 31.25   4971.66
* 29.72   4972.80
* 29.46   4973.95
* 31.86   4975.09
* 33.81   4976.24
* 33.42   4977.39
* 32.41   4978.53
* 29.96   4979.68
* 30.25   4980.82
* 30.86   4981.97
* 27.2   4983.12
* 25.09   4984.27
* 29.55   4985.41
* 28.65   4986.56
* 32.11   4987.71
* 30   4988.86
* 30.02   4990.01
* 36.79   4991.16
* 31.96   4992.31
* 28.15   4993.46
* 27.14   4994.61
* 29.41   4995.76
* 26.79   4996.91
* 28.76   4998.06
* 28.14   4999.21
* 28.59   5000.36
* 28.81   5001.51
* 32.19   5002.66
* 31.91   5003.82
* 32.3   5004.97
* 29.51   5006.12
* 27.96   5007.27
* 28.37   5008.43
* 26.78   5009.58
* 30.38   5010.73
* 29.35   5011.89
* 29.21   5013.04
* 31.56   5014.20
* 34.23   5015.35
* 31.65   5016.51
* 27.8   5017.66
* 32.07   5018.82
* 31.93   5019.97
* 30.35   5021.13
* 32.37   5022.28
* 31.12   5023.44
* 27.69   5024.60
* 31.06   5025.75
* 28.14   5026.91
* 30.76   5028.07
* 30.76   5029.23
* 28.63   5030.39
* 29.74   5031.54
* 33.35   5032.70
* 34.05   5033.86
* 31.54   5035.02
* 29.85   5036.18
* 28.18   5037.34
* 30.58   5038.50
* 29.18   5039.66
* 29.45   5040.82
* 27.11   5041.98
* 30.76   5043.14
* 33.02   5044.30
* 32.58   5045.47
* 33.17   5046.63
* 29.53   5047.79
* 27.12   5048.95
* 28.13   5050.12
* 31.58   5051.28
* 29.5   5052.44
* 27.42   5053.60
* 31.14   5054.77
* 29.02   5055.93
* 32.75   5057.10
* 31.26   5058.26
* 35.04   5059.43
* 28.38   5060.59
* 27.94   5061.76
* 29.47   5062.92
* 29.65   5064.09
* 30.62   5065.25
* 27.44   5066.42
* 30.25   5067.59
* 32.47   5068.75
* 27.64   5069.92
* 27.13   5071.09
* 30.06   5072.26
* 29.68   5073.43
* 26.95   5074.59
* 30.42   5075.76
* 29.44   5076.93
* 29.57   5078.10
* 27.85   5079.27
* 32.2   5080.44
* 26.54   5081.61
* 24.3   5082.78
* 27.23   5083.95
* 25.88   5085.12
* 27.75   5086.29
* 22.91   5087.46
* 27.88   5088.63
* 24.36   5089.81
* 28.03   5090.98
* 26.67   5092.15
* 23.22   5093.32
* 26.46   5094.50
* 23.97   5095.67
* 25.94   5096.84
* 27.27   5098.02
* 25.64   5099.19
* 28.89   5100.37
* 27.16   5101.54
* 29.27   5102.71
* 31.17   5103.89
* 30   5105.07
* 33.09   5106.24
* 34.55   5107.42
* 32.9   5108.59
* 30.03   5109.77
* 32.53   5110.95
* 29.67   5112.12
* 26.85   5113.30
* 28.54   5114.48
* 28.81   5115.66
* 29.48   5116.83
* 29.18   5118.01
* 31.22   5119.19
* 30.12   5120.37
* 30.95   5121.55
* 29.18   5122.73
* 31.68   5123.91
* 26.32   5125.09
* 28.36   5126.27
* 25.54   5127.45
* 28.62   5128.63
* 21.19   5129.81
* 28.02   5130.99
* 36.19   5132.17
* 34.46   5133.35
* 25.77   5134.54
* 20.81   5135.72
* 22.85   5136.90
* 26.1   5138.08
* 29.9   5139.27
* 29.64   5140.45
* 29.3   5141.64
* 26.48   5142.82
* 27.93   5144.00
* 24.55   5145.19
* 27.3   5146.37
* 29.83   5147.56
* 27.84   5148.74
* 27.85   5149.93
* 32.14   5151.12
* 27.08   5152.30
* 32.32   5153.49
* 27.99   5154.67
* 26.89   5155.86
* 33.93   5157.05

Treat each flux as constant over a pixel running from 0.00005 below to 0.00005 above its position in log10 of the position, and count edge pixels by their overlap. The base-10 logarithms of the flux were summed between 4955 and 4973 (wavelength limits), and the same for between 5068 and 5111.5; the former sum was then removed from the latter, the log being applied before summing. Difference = 30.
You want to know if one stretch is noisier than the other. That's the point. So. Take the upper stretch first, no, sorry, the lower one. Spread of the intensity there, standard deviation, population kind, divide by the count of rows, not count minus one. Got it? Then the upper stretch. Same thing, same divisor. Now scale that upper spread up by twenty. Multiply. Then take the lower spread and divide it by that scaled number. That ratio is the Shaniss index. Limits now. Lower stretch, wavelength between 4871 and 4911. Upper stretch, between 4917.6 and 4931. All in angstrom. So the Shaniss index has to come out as 0.048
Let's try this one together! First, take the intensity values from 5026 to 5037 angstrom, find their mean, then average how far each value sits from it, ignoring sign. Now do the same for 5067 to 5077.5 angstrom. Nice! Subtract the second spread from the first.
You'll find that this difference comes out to 0.1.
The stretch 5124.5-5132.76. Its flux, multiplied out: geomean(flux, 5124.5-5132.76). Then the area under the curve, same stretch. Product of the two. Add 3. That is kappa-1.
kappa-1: 6298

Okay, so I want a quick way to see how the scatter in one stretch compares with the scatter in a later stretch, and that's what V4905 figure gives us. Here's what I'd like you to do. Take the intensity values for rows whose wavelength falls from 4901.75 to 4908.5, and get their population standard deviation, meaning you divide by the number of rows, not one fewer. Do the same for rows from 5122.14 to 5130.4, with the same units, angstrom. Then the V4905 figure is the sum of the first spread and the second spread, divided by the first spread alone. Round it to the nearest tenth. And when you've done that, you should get 2.9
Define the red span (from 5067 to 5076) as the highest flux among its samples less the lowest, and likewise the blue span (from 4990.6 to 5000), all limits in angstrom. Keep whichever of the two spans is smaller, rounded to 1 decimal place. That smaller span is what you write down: 5.5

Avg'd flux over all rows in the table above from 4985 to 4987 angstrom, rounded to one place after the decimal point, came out 29.1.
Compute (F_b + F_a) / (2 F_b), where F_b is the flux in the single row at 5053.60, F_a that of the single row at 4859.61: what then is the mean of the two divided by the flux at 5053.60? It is 0.998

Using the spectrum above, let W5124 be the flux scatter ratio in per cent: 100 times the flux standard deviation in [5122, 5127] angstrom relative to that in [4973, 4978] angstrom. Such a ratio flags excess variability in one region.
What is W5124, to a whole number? 112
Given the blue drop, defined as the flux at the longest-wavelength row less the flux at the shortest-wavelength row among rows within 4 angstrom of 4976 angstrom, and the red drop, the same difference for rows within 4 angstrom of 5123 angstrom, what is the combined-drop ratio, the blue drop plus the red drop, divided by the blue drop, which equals -11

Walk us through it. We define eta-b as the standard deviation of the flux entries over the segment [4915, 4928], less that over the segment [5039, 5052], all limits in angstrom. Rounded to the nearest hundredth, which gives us -0.11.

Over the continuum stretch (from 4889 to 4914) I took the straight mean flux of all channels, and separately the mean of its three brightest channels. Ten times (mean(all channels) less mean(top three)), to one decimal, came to -30.1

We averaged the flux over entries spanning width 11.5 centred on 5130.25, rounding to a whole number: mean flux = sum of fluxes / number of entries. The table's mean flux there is 28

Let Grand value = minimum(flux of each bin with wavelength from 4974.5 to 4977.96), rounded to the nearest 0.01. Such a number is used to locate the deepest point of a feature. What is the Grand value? 31.86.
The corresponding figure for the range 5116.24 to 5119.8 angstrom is 29.18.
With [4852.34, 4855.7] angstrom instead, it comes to 17.25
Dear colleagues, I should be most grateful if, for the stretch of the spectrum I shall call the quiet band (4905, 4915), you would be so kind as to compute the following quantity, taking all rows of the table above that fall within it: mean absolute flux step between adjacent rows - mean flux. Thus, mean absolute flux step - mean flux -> -28.4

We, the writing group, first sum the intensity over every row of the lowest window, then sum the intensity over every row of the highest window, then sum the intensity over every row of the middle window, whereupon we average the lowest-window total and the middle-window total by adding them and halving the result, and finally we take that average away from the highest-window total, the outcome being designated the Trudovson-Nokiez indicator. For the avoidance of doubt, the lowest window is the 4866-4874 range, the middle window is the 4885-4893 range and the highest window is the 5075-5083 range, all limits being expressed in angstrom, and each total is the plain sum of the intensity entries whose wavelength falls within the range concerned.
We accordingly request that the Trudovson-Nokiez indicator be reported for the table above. -4.3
